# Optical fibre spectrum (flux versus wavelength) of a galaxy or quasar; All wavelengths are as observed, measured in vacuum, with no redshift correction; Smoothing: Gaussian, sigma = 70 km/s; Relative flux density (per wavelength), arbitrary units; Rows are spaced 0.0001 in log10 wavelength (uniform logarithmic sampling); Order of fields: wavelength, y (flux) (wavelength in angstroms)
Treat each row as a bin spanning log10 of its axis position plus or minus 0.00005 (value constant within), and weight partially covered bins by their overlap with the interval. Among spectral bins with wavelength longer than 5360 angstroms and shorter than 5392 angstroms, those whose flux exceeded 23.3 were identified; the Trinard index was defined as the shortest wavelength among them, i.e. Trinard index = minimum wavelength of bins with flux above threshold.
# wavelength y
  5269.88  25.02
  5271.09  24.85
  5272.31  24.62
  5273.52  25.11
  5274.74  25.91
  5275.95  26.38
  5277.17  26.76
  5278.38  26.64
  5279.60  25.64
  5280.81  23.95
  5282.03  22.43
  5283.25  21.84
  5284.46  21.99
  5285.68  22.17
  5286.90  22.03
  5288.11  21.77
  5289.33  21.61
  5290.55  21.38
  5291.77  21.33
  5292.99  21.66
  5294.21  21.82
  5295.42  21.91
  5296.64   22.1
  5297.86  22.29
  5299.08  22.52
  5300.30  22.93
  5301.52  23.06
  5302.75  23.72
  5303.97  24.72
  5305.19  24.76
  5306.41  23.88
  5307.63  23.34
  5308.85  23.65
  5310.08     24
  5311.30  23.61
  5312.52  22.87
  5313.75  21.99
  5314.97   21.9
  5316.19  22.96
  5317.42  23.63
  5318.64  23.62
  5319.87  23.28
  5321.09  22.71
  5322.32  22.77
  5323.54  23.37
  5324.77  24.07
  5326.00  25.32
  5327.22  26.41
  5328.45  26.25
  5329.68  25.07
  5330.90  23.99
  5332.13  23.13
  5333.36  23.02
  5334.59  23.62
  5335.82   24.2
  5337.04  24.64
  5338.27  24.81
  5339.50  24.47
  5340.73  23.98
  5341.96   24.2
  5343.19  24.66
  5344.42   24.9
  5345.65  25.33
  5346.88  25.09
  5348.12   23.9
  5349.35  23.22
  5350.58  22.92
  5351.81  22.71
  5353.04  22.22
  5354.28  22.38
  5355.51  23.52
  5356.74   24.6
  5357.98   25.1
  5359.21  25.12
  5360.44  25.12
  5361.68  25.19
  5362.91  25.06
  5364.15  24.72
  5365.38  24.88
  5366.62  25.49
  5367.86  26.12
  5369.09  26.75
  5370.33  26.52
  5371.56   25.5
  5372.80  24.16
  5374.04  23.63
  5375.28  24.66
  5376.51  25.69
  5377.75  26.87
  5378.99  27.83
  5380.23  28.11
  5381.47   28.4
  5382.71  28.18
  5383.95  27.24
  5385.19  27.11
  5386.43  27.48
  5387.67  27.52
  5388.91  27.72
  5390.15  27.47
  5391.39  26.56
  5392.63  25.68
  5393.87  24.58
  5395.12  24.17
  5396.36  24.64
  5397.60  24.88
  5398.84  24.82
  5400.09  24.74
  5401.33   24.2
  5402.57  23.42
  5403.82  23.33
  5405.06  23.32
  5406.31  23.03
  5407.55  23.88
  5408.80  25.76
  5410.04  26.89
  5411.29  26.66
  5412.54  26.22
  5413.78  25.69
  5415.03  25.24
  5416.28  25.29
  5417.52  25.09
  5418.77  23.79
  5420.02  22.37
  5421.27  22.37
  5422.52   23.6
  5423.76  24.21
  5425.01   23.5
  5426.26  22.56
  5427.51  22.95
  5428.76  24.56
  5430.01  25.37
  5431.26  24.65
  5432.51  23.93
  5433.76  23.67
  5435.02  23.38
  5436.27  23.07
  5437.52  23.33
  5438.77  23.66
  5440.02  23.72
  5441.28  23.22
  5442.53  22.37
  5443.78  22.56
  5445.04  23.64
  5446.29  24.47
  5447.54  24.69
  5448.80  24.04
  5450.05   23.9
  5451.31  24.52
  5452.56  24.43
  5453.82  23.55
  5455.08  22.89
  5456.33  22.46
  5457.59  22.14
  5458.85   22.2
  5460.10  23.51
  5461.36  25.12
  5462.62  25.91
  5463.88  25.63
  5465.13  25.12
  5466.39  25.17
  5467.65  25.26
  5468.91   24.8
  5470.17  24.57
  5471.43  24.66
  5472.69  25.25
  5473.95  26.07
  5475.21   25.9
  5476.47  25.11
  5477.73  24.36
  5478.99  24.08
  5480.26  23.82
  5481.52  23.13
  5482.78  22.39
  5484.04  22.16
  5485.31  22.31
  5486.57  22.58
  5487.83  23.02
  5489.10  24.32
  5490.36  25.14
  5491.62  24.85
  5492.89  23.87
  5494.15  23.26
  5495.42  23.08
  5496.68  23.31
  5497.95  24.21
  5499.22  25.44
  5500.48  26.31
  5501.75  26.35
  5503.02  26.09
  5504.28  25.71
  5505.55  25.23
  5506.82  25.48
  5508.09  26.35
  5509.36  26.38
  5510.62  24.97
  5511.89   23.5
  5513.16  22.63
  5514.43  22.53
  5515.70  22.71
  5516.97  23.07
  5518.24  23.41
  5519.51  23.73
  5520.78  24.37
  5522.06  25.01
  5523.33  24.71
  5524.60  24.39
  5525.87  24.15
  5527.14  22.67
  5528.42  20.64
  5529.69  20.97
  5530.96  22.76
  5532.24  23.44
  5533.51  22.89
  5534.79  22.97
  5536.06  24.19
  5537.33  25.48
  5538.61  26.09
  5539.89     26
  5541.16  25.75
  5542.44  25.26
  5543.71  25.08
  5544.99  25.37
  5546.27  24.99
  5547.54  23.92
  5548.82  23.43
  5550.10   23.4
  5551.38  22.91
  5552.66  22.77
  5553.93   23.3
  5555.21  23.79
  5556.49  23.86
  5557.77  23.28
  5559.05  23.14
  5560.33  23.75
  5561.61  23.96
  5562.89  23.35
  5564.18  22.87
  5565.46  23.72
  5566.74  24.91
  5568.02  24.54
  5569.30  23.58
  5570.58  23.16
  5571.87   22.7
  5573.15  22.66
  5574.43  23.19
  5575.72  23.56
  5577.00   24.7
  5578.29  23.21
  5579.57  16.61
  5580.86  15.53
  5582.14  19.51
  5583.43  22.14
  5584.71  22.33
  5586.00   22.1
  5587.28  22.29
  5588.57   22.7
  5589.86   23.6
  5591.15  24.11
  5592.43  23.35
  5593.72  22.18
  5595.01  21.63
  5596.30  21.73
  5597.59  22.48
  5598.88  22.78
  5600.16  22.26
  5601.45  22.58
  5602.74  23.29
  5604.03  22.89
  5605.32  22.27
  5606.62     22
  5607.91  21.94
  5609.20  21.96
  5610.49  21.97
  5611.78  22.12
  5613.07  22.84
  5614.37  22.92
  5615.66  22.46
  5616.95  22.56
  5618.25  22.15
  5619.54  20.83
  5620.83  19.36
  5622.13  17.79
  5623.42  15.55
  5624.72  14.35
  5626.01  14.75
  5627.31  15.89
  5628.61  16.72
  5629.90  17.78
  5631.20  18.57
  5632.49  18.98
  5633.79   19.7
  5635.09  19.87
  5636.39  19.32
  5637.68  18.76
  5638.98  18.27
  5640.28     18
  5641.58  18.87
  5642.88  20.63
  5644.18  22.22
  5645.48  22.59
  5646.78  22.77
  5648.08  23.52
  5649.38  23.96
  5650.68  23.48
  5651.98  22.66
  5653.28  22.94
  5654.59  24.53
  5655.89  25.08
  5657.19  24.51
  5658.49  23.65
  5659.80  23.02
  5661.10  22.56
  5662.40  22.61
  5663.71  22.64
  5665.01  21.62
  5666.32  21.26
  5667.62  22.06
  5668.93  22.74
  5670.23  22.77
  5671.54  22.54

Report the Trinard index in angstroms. 5360.44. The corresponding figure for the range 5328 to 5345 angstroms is 5328.45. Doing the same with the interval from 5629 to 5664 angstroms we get 5648.08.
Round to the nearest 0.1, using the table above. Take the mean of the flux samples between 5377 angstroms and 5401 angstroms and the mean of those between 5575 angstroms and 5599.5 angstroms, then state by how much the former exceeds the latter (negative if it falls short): 4.6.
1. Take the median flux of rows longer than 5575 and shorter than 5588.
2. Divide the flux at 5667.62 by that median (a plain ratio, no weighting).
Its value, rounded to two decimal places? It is 0.99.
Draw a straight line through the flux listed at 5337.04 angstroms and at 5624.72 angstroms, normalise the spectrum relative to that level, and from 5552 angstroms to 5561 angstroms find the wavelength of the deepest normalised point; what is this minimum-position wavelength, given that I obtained 5552.66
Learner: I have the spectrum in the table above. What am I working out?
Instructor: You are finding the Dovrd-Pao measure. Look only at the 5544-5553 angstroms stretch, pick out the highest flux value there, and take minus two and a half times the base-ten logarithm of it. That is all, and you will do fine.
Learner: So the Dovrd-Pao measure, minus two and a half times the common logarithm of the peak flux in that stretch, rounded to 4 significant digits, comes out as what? -3.511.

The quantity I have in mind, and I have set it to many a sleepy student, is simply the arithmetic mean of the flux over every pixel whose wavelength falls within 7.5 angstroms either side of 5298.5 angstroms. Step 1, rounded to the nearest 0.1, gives 22.7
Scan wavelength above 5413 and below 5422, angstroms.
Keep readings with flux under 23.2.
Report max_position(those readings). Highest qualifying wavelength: 5421.27 angstroms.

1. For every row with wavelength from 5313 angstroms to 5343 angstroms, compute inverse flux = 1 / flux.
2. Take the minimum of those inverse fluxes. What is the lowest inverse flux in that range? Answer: 0.0379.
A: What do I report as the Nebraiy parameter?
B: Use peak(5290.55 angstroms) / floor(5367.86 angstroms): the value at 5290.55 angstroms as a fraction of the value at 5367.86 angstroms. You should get 0.8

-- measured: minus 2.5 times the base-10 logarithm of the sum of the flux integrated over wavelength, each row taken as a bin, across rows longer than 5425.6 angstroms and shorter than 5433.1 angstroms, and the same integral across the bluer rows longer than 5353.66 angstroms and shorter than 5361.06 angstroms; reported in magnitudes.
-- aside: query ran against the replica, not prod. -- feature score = -6.39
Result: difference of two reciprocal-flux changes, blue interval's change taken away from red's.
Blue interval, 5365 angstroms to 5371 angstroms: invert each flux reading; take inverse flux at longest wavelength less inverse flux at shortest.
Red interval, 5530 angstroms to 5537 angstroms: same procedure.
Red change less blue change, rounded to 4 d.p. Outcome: -0.0001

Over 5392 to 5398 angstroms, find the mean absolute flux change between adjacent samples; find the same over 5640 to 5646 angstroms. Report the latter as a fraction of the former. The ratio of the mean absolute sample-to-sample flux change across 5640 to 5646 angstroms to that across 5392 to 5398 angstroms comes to 2.1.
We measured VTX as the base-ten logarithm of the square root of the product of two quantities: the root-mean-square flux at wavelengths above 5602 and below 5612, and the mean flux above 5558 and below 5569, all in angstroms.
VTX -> 1.36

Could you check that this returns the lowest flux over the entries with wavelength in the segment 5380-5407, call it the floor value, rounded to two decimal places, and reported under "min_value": 23.03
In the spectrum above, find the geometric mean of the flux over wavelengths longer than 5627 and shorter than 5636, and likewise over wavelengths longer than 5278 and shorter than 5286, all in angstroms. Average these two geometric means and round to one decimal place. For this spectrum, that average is 20.8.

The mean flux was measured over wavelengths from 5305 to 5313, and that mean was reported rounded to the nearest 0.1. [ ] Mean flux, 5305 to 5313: 23.7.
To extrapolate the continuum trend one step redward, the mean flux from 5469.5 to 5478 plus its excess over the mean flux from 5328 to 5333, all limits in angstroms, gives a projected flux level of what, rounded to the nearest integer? 26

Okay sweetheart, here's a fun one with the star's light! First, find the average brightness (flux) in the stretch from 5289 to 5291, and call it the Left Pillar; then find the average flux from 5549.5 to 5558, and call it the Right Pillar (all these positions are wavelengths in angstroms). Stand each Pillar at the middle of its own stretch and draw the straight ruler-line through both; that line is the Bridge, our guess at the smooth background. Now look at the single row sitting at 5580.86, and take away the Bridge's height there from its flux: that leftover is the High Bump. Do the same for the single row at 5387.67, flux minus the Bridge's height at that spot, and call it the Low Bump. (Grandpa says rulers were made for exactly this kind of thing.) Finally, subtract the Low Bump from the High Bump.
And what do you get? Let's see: -13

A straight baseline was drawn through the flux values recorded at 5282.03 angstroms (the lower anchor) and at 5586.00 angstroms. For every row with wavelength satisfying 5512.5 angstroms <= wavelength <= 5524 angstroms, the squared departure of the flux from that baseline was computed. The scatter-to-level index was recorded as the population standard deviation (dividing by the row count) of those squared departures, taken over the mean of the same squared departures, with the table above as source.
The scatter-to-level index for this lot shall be 1.02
